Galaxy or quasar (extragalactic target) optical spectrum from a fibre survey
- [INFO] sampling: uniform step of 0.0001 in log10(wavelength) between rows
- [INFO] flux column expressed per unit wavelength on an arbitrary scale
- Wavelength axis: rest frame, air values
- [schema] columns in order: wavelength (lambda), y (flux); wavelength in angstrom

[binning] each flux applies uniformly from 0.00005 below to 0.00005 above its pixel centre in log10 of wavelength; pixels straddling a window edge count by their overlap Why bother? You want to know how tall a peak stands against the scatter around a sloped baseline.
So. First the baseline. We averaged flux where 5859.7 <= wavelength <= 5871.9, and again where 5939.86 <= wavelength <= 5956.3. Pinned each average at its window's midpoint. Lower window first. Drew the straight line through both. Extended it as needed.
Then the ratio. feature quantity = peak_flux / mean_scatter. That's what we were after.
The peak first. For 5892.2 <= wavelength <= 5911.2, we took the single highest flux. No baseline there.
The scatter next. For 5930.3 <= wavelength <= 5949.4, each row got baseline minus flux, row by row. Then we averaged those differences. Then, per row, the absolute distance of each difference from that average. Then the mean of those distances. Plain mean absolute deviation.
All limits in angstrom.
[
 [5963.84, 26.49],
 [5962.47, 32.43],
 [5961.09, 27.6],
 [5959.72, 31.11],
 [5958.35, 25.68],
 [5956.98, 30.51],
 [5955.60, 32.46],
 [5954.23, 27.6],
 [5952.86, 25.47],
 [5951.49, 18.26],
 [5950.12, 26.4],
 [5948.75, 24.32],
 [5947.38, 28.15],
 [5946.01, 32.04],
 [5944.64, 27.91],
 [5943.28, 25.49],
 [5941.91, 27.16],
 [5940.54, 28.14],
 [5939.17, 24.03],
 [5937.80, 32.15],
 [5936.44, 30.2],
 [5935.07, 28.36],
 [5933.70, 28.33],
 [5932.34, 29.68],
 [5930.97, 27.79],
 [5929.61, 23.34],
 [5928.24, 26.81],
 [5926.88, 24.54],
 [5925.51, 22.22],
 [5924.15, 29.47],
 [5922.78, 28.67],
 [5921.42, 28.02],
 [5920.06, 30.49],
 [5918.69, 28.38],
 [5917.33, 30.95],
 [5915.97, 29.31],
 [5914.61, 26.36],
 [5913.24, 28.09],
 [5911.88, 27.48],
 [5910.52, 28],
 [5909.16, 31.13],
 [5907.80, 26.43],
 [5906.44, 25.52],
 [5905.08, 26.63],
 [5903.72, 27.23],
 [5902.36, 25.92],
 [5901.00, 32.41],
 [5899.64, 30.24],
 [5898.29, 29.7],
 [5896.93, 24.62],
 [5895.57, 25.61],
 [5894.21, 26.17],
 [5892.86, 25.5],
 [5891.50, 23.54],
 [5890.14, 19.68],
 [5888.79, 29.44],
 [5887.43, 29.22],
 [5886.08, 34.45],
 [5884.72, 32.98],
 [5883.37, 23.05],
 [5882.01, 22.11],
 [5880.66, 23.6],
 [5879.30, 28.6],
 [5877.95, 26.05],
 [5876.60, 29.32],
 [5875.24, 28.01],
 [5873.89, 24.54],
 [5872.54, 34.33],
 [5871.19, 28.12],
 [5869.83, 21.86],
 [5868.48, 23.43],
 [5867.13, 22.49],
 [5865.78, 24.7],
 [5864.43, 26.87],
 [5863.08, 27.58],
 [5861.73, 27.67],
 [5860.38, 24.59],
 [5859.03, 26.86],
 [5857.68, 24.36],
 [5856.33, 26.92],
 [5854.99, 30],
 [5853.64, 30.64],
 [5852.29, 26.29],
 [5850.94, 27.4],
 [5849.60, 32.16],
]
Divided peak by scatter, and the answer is 18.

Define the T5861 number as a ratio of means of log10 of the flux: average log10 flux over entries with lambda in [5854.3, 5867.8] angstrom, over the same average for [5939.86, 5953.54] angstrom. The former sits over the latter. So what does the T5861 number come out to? 1.00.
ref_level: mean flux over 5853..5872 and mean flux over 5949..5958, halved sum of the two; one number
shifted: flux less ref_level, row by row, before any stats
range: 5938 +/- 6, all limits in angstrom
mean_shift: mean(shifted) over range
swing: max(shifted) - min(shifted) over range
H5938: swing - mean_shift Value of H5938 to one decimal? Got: 6.4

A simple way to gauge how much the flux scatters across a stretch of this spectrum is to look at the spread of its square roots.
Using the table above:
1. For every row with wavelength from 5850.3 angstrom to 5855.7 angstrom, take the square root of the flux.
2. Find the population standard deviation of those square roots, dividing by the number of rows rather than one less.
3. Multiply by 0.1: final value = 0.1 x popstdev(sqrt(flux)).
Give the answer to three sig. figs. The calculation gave 0.0168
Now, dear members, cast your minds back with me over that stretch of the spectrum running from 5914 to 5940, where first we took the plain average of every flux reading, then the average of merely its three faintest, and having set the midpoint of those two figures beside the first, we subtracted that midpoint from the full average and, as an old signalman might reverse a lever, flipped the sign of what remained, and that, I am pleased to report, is -2.33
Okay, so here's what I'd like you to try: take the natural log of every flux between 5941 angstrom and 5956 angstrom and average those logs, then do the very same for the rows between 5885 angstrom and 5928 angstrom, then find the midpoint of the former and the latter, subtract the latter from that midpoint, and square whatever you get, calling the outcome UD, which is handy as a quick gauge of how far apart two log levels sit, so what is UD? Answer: 0.0003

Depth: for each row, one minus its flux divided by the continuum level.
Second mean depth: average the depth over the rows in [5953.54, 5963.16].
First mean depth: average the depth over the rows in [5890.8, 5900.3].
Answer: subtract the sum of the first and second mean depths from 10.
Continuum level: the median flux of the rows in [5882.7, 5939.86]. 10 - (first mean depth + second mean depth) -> 10.00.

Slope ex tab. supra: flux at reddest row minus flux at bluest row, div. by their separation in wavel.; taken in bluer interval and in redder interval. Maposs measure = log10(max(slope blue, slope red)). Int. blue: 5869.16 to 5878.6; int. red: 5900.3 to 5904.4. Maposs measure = -0.29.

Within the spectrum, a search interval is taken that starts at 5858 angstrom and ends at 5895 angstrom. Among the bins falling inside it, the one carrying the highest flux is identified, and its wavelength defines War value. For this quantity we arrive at 5886.08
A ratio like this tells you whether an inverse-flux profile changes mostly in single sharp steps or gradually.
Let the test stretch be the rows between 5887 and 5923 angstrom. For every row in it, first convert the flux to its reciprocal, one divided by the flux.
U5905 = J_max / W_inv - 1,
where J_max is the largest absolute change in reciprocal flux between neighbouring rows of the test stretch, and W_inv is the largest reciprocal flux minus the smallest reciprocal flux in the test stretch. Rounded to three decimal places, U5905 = -0.156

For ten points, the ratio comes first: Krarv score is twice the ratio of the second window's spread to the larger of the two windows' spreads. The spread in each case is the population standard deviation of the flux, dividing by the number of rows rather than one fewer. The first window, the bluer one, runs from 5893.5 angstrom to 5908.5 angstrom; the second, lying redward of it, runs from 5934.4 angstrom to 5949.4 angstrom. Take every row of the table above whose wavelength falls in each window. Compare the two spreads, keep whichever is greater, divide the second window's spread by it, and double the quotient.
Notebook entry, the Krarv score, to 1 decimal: 2.0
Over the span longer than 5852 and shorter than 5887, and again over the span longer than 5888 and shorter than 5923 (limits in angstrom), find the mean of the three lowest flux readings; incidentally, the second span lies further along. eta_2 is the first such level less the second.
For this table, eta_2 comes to -0.5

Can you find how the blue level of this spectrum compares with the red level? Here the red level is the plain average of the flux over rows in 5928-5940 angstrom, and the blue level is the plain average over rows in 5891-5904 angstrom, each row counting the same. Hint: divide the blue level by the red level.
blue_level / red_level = 0.97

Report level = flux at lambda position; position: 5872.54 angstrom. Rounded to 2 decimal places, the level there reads 34.33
